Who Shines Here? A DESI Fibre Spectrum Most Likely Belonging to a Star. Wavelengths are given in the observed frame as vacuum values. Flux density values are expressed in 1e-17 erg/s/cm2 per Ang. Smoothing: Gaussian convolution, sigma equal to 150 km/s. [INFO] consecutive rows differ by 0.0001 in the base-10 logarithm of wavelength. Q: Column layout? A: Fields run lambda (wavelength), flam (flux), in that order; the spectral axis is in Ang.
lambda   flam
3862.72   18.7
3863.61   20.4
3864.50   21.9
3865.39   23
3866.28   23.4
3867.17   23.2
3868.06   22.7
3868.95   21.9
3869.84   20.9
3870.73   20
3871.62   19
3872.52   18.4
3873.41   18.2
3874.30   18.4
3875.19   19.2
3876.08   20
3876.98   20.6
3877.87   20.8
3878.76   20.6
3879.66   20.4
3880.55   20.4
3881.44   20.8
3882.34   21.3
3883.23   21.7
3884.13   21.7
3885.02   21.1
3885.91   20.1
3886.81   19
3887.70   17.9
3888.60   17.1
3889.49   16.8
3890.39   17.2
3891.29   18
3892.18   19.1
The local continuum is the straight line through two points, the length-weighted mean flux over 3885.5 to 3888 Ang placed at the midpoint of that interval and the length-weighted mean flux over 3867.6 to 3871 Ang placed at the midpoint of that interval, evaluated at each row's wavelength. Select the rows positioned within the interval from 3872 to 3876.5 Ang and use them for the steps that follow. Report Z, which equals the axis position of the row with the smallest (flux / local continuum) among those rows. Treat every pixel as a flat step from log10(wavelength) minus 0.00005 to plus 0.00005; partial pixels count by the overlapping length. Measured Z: 3873.41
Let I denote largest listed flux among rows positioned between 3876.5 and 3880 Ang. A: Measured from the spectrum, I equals 20.8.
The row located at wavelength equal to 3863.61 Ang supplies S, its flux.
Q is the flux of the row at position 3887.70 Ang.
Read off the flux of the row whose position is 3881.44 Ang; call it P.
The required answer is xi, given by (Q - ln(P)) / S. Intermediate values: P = 20.8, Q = 17.9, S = 20.4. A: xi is 0.73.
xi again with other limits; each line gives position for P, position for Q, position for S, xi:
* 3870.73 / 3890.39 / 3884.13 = 0.65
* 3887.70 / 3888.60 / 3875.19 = 0.74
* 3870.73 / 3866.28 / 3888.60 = 1.19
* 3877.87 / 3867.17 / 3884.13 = 0.93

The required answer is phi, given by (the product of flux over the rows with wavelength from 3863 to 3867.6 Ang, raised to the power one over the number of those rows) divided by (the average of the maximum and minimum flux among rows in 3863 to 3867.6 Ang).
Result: 1.021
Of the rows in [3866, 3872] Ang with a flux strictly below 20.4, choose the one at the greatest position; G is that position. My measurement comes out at 3871.62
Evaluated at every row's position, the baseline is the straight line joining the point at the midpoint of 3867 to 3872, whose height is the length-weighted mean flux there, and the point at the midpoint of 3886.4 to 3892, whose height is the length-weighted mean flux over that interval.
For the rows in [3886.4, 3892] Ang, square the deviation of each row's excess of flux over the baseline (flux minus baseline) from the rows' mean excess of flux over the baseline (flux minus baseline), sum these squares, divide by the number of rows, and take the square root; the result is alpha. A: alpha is 0.6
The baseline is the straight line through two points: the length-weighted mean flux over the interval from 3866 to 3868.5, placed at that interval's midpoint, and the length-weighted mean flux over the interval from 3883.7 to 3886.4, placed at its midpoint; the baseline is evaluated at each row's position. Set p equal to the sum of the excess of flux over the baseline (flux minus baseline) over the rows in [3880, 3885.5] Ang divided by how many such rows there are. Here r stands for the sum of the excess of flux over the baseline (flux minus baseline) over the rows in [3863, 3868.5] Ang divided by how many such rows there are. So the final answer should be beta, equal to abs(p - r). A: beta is 0.8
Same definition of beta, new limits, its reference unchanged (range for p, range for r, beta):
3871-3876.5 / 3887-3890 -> 0.2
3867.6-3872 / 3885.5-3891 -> 0.7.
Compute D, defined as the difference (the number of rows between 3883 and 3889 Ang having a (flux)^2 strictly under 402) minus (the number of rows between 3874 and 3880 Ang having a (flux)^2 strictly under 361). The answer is 2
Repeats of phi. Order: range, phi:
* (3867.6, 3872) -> 1.000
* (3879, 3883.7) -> 0.994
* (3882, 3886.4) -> 1.013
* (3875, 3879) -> 1.012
